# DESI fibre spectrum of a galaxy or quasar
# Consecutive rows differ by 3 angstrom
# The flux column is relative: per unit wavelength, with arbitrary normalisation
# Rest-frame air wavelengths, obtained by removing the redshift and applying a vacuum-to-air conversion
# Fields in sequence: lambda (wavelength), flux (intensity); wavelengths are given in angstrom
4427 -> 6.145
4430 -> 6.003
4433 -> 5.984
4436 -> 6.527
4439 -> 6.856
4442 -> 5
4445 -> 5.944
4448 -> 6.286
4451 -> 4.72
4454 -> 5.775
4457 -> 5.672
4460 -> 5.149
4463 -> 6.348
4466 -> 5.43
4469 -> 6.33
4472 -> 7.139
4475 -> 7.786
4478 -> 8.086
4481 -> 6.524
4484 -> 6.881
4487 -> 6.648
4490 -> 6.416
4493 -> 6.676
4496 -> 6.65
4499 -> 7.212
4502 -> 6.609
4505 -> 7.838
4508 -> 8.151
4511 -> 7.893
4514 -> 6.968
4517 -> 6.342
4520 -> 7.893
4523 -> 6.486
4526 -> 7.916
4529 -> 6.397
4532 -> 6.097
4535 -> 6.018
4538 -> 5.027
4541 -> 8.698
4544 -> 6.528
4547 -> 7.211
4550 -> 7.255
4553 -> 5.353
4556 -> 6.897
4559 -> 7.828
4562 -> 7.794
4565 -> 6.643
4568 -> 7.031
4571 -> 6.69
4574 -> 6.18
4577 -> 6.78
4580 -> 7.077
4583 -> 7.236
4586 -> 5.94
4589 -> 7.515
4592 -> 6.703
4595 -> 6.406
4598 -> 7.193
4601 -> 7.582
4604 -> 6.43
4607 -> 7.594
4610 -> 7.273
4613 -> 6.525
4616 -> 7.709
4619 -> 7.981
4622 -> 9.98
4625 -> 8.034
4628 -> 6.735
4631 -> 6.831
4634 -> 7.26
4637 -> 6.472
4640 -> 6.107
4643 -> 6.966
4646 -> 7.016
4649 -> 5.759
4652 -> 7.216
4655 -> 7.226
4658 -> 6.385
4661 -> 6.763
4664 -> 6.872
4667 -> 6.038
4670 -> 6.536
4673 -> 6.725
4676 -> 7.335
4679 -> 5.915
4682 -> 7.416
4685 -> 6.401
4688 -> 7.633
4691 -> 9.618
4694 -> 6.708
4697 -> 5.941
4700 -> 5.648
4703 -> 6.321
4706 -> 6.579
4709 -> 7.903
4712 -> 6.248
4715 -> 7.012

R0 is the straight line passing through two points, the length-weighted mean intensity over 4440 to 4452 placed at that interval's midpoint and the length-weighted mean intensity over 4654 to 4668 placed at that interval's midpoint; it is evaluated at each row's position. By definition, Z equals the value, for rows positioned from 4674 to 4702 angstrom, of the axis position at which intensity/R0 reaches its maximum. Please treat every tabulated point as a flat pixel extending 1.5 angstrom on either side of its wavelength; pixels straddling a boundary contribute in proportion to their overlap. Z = 4691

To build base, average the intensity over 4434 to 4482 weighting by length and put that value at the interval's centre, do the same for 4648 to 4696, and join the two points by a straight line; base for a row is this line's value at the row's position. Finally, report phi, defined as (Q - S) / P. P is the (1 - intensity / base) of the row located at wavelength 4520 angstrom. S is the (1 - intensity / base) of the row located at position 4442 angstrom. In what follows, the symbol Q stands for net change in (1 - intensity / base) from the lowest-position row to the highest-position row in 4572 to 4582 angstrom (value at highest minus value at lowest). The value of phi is 1.4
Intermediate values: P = -0.23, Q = -0.13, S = 0.2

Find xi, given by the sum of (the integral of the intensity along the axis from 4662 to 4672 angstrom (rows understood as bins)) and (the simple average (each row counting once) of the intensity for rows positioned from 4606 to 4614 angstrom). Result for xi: 72.2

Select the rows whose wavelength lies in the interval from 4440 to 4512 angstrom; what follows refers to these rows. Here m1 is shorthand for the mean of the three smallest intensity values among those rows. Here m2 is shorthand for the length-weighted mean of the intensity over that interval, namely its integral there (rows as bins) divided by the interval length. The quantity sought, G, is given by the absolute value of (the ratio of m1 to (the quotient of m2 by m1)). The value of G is 3.76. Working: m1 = 5.0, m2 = 6.54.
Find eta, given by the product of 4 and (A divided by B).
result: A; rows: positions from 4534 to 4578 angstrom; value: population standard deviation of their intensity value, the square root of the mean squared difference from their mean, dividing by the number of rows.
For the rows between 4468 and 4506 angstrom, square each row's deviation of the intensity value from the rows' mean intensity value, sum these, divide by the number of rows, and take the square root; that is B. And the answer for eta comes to 6.5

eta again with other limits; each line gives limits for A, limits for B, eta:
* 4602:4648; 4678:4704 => 3.1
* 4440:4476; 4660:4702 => 3.5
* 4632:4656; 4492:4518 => 3.4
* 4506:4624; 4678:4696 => 3.0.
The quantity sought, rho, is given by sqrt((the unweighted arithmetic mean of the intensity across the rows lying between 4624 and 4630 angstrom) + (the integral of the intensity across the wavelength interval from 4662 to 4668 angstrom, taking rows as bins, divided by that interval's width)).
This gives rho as 3.7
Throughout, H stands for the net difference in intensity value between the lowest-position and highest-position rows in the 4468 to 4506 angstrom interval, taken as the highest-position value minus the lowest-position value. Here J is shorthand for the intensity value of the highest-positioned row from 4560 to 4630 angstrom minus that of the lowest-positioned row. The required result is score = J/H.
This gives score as -0.7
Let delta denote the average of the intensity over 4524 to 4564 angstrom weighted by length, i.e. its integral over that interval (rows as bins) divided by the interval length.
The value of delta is 6.8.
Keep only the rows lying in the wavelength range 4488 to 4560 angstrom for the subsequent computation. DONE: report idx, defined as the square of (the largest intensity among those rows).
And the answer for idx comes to 76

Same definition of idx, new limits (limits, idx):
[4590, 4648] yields 100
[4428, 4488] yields 65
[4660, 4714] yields 93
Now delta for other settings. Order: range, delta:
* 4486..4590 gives 6.9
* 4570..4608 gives 6.9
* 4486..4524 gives 7.1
